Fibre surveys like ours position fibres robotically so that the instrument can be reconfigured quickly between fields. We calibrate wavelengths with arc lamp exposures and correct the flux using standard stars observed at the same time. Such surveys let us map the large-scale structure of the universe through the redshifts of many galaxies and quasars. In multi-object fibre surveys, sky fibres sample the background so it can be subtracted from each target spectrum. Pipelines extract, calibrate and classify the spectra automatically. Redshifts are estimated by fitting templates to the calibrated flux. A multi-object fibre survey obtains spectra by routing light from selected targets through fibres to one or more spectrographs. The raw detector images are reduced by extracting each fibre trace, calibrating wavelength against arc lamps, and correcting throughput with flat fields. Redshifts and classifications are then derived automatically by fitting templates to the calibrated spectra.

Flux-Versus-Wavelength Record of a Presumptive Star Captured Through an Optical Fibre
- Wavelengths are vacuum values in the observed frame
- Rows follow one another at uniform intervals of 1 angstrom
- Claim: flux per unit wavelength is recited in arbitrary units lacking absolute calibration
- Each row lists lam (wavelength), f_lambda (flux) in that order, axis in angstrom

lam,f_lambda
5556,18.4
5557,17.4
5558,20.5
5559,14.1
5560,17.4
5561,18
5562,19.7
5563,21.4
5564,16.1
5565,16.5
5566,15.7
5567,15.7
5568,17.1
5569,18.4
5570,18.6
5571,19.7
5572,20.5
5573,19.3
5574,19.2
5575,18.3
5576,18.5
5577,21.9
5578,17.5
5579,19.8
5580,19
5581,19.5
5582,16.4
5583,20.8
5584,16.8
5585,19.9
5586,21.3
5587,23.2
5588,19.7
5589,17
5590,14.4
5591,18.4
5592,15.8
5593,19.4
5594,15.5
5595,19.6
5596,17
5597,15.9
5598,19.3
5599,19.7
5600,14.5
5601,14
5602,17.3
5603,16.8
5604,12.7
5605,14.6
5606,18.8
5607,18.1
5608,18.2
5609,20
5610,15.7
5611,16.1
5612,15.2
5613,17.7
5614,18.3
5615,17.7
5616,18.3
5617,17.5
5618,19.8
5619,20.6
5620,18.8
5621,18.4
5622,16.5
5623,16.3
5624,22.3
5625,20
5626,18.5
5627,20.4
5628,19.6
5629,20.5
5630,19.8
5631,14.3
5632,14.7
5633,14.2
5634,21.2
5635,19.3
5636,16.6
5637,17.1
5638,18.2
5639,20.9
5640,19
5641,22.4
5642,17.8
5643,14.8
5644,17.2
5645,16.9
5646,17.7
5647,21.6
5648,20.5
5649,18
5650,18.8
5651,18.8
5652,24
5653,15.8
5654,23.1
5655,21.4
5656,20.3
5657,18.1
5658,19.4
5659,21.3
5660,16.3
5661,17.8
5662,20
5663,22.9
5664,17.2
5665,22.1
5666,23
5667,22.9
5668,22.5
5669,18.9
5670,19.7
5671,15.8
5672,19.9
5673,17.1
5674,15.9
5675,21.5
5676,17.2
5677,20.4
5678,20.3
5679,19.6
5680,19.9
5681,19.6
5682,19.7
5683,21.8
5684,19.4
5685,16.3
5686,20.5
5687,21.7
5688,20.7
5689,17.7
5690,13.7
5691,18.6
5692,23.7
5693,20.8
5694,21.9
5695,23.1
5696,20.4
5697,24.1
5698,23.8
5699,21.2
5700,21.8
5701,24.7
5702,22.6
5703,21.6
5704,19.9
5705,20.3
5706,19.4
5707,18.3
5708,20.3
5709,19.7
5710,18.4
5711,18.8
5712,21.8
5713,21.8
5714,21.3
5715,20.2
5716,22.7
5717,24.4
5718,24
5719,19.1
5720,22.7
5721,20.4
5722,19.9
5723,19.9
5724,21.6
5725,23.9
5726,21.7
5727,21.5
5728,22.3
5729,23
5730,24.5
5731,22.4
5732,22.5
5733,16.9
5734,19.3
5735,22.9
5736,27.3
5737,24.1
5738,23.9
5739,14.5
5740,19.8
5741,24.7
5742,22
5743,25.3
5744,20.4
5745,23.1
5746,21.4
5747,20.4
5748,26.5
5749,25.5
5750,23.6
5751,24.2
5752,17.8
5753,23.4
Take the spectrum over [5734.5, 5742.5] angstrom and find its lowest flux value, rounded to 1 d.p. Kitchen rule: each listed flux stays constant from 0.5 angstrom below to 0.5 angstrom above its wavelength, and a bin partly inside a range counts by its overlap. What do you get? 14.5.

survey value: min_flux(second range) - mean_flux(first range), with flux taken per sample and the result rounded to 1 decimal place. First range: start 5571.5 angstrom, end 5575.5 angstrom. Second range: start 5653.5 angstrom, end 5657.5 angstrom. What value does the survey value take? -1.2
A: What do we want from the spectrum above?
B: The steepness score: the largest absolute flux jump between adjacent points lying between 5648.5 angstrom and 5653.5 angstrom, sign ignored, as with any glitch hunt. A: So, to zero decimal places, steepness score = 8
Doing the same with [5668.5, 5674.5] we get 4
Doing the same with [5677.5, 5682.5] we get 1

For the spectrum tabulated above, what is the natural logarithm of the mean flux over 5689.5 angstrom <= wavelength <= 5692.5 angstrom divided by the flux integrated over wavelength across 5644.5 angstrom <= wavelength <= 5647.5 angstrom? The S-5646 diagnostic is -1.10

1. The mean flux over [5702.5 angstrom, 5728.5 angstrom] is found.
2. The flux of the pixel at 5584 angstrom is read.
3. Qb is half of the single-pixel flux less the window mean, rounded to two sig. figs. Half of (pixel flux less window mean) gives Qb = -2.1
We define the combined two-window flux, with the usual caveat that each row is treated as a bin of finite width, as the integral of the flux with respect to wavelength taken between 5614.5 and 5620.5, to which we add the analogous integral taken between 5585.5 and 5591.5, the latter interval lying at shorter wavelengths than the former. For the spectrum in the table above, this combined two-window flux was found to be 227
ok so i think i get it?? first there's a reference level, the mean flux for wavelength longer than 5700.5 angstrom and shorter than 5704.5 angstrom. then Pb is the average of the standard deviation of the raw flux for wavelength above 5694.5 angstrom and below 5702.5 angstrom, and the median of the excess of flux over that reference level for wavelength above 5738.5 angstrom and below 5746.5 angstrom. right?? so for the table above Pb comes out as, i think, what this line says 0.5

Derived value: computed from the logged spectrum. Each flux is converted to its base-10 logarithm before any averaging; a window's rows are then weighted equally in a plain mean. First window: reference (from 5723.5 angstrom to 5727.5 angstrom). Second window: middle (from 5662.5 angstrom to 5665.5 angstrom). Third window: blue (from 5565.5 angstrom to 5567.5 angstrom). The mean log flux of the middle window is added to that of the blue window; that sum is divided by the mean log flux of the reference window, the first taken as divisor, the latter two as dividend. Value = 1.86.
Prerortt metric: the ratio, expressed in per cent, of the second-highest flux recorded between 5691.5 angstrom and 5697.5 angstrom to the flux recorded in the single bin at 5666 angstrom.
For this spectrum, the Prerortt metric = 103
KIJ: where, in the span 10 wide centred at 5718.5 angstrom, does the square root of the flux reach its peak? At 5717 angstrom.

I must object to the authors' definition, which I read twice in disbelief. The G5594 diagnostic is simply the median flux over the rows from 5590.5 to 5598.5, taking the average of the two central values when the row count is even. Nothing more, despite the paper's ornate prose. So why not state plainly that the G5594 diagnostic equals 17.7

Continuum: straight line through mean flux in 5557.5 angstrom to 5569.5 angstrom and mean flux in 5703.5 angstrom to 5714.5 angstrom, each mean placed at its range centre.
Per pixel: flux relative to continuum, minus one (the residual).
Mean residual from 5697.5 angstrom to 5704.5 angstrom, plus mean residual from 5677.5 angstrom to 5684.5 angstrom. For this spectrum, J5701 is 0.15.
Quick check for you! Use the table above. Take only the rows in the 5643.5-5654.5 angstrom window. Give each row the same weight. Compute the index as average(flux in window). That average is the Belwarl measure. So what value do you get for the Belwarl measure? 19.3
